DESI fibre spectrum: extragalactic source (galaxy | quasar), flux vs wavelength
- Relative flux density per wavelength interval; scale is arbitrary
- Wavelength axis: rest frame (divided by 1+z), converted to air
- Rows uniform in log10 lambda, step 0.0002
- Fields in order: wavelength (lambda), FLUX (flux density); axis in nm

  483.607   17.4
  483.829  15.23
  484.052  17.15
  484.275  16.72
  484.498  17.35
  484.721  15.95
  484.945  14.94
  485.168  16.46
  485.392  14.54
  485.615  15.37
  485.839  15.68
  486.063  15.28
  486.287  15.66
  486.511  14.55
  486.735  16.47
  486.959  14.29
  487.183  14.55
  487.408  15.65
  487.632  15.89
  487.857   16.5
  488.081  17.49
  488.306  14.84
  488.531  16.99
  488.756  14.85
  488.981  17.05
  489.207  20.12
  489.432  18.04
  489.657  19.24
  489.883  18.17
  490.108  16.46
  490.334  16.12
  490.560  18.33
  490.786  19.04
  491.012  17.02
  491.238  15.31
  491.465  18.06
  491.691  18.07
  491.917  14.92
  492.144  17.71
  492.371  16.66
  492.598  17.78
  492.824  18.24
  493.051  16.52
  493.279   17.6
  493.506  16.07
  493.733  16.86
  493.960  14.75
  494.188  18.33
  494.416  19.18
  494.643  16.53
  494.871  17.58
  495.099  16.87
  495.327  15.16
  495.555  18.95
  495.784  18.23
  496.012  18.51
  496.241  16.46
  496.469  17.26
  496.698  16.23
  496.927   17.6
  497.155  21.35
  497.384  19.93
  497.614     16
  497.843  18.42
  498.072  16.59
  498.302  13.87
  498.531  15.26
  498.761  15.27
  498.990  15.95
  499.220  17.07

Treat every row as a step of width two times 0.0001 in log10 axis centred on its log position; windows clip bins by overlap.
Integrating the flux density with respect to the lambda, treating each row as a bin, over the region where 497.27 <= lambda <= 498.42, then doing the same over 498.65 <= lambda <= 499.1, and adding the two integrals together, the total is 27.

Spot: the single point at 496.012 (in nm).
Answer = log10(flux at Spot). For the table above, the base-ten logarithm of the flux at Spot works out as 1.27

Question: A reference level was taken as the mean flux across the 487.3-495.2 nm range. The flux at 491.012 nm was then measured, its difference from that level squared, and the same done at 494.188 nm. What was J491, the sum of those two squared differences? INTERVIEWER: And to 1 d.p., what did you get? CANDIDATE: 1.5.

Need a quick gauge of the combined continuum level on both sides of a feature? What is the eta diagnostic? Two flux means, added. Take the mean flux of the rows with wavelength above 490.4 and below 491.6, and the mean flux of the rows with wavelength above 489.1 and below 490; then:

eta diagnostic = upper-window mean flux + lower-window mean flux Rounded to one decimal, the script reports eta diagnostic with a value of 36.4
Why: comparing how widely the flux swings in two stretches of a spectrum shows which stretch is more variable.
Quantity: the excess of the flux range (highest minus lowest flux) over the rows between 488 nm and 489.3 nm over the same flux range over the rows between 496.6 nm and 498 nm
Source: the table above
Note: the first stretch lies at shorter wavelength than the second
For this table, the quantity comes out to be -0.1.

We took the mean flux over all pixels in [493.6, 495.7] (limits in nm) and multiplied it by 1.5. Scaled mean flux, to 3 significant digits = 25.7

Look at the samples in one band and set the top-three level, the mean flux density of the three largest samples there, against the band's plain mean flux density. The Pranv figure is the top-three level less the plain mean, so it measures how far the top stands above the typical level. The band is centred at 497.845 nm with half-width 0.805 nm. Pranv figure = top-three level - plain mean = 2.6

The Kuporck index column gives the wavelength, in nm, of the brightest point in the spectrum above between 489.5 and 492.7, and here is 489.657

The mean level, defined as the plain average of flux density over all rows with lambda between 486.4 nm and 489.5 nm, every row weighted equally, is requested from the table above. 16.2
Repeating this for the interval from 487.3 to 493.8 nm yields 17.1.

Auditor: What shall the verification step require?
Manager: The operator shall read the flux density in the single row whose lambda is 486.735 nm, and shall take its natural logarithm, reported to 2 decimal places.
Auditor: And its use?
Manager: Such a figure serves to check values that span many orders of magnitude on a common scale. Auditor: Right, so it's 2.80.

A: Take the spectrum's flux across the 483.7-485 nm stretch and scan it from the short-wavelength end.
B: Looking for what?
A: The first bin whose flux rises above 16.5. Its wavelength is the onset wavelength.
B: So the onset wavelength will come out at 484.052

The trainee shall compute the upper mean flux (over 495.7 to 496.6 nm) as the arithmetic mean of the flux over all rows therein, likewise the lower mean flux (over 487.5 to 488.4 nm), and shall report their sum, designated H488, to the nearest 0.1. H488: 33.8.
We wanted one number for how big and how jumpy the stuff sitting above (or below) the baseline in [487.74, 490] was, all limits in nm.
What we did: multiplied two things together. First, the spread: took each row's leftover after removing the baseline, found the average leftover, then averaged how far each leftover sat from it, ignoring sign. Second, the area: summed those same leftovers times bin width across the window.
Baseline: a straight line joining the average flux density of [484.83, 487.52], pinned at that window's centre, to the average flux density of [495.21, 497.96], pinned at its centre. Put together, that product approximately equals 4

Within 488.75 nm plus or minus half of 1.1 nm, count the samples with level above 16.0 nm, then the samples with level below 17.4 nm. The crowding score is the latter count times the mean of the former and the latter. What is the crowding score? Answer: 14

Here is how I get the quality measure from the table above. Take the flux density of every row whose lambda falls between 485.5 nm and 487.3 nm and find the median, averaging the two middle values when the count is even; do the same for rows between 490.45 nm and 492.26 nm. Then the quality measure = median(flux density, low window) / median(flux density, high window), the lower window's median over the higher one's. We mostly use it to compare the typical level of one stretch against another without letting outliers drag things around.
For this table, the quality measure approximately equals 0.86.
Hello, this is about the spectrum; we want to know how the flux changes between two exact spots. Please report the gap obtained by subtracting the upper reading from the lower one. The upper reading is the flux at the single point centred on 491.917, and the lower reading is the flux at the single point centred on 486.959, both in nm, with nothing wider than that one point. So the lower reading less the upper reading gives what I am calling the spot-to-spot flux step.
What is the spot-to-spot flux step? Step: -0.6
